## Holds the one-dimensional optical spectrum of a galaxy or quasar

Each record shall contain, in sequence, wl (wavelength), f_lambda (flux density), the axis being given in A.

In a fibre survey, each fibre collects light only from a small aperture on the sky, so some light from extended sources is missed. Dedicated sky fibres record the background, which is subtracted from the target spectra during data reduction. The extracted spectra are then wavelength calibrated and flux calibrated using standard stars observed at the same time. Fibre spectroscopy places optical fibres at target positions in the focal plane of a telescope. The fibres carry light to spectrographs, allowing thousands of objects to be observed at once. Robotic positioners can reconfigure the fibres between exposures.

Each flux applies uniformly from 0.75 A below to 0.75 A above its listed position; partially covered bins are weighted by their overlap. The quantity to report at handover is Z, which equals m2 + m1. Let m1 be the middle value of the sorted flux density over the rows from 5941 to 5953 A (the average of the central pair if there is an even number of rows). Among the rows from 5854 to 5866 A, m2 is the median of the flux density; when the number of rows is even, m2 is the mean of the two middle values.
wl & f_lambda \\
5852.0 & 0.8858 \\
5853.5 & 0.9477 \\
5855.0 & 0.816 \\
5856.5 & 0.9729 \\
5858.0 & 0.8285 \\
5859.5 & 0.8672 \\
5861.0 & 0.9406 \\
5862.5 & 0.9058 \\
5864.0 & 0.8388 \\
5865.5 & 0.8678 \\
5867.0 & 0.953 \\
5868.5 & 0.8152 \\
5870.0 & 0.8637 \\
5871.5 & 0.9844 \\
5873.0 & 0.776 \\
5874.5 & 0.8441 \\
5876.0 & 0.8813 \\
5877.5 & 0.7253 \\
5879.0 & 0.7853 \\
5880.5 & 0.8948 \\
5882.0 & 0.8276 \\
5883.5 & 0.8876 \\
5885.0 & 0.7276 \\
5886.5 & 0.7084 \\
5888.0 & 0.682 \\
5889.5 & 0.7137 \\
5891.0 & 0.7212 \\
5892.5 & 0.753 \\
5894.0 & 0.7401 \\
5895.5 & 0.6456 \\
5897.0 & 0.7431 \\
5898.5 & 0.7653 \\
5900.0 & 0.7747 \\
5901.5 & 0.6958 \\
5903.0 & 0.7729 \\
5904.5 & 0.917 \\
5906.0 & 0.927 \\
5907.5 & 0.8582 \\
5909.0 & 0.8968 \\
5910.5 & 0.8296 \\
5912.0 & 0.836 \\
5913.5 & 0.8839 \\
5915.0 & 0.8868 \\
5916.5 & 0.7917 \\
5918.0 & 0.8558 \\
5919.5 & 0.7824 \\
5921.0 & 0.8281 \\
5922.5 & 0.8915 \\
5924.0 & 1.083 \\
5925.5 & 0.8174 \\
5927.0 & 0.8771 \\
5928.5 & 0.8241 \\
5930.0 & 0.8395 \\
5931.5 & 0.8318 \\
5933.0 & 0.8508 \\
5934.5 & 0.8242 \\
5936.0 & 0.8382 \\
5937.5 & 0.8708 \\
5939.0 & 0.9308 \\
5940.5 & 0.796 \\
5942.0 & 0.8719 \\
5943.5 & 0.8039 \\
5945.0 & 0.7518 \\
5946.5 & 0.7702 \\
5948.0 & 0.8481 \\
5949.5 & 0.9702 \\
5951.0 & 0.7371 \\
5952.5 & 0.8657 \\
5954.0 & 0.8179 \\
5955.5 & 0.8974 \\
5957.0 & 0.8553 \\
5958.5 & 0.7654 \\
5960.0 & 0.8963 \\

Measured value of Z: 1.69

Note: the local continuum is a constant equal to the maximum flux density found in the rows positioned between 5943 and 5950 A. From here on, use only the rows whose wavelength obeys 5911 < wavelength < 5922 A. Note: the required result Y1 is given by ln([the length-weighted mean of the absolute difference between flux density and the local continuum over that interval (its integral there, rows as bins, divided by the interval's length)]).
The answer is -2.03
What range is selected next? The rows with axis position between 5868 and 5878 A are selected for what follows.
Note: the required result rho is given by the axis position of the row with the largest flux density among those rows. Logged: 5871.5 A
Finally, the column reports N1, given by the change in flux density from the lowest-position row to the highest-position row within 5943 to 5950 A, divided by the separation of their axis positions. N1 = 0.028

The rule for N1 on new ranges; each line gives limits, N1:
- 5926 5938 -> -0.001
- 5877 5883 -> 0.023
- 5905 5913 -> -0.015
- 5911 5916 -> 0.017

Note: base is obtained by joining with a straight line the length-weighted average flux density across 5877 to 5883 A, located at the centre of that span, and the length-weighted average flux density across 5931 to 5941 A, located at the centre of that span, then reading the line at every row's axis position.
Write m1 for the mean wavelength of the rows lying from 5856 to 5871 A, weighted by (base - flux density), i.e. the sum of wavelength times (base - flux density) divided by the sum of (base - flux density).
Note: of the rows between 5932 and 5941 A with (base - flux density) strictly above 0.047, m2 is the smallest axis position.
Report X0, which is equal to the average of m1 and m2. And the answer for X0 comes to 5901.4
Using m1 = 5862.2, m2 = 5940.5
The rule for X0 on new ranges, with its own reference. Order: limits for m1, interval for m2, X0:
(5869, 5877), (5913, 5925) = 5896.0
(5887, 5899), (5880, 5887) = 5888.9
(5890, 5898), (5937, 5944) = 5917.4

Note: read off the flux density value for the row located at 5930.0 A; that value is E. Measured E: 0.8395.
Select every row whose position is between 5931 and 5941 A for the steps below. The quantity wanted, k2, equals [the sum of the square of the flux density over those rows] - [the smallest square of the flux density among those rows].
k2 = 4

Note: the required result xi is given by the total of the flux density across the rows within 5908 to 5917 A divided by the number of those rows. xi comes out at 0.854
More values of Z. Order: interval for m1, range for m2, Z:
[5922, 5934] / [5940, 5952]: 1.65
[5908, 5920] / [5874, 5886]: 1.68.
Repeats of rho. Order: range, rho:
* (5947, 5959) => 5949.5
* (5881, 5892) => 5883.5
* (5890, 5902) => 5900.0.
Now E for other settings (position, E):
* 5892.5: 0.753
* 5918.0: 0.8558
